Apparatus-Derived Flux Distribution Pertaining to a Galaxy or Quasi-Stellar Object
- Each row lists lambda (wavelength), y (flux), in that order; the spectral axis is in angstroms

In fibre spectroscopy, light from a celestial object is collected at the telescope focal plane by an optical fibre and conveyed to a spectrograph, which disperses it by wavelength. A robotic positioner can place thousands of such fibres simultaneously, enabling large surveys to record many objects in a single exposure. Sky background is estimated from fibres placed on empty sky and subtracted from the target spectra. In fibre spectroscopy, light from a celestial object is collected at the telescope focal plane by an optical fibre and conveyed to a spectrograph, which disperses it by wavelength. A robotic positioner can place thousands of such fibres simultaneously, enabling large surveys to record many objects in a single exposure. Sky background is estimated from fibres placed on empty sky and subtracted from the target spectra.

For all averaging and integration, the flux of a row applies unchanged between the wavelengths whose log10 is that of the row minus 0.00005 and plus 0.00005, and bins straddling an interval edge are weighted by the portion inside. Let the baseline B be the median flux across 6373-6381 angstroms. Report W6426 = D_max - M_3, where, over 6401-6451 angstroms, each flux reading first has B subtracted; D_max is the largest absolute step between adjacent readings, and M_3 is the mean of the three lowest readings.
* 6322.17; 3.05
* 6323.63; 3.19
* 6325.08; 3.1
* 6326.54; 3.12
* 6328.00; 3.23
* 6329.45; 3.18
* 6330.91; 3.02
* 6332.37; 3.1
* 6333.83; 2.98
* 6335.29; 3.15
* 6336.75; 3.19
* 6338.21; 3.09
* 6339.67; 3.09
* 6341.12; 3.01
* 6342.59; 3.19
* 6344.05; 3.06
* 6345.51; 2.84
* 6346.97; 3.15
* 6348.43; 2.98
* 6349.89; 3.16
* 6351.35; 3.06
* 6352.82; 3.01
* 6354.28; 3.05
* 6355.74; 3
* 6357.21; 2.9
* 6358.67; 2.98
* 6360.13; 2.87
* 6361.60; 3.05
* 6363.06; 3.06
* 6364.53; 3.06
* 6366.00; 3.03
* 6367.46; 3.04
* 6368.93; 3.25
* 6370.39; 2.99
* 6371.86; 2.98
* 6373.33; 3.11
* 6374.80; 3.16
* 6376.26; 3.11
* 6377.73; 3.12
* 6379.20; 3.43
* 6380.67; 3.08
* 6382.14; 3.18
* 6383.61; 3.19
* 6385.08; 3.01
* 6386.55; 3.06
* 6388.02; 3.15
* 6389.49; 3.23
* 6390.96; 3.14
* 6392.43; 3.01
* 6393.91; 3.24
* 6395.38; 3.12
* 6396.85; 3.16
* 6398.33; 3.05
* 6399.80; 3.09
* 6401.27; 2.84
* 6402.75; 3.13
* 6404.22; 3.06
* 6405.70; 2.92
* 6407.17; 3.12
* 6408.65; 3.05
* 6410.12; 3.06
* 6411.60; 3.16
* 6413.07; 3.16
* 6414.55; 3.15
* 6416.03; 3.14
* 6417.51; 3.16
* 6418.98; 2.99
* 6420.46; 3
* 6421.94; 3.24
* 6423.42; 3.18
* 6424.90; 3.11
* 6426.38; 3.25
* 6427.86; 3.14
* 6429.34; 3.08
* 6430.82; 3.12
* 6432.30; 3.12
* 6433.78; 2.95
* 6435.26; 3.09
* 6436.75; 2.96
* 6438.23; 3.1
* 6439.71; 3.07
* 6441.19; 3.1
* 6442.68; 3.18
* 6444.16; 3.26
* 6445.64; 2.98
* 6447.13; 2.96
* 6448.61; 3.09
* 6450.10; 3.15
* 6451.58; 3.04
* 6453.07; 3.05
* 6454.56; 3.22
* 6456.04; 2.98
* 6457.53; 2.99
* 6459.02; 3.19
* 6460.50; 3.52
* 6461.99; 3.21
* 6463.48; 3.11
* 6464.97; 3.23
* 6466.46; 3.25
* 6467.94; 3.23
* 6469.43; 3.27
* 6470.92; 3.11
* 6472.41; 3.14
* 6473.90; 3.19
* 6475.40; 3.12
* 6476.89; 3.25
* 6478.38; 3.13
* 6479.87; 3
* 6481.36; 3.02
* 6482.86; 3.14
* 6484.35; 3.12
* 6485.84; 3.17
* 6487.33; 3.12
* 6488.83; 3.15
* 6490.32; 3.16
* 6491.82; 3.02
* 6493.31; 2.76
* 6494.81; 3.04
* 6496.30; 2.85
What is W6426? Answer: 0.50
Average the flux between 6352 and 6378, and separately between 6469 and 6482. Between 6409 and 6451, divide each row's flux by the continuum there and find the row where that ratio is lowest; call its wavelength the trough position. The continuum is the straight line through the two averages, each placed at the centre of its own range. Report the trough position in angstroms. 6447.13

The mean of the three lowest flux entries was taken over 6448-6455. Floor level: 3.060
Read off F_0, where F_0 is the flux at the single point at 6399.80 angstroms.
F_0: 3.09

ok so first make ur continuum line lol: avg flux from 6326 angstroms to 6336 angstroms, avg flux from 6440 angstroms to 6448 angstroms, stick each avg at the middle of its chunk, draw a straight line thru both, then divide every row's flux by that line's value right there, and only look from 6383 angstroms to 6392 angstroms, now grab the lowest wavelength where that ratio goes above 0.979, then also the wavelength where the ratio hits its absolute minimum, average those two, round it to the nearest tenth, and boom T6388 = 6384.3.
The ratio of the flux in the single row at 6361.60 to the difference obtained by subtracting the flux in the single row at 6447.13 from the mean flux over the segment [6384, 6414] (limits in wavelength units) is 24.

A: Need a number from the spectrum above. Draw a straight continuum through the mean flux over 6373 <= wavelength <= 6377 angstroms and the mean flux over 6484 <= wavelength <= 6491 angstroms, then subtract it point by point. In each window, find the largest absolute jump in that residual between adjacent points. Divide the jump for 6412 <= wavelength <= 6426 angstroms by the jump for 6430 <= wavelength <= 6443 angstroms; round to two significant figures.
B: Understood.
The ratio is 1.4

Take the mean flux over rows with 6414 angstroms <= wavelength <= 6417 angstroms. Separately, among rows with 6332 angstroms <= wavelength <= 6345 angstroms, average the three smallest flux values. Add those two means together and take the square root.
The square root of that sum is 2.48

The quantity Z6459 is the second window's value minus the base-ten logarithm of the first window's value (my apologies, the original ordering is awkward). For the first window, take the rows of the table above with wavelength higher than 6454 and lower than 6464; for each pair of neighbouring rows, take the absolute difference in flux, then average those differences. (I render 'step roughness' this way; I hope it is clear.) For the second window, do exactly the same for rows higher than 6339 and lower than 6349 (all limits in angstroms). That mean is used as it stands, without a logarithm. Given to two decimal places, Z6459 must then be 0.88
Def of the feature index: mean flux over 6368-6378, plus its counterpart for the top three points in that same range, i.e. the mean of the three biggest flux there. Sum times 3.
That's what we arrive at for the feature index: 18.8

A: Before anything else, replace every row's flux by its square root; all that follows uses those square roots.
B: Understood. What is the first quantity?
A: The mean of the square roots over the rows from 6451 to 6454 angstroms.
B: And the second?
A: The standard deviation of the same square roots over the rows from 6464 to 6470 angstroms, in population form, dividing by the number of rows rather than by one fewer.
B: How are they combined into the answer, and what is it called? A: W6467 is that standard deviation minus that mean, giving -1.74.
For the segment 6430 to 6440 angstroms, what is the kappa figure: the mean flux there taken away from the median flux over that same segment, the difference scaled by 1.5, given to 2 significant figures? 0.047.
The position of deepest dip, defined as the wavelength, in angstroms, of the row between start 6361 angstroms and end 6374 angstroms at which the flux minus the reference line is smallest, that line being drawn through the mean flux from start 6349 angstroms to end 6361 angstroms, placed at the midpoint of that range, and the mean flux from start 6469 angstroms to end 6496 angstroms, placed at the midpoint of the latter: 6371.86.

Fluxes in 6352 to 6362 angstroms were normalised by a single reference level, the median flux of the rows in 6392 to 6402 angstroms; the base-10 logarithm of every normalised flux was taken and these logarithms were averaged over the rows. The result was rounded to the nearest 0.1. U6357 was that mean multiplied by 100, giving -1.6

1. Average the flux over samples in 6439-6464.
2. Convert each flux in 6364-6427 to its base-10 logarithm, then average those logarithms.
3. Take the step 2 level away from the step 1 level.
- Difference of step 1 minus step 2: 2.63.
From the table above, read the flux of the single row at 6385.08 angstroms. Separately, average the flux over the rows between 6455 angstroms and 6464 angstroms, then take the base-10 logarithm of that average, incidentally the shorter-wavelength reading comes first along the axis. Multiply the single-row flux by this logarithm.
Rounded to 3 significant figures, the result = 1.51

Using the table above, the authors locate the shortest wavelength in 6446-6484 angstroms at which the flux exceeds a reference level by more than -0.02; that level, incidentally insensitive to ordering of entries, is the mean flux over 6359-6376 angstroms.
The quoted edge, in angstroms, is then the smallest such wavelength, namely 6448.61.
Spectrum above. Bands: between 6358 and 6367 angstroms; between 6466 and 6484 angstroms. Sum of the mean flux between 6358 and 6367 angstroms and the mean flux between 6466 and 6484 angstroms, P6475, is 6.16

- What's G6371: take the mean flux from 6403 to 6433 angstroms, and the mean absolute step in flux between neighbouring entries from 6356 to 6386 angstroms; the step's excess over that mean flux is -3.00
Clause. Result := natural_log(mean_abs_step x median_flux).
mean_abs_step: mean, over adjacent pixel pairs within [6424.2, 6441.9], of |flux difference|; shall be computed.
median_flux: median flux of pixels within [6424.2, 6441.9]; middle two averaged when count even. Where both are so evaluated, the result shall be -1.28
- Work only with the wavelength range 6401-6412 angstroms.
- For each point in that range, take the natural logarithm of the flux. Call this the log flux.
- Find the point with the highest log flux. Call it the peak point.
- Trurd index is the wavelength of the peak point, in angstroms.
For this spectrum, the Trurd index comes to 6411.60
